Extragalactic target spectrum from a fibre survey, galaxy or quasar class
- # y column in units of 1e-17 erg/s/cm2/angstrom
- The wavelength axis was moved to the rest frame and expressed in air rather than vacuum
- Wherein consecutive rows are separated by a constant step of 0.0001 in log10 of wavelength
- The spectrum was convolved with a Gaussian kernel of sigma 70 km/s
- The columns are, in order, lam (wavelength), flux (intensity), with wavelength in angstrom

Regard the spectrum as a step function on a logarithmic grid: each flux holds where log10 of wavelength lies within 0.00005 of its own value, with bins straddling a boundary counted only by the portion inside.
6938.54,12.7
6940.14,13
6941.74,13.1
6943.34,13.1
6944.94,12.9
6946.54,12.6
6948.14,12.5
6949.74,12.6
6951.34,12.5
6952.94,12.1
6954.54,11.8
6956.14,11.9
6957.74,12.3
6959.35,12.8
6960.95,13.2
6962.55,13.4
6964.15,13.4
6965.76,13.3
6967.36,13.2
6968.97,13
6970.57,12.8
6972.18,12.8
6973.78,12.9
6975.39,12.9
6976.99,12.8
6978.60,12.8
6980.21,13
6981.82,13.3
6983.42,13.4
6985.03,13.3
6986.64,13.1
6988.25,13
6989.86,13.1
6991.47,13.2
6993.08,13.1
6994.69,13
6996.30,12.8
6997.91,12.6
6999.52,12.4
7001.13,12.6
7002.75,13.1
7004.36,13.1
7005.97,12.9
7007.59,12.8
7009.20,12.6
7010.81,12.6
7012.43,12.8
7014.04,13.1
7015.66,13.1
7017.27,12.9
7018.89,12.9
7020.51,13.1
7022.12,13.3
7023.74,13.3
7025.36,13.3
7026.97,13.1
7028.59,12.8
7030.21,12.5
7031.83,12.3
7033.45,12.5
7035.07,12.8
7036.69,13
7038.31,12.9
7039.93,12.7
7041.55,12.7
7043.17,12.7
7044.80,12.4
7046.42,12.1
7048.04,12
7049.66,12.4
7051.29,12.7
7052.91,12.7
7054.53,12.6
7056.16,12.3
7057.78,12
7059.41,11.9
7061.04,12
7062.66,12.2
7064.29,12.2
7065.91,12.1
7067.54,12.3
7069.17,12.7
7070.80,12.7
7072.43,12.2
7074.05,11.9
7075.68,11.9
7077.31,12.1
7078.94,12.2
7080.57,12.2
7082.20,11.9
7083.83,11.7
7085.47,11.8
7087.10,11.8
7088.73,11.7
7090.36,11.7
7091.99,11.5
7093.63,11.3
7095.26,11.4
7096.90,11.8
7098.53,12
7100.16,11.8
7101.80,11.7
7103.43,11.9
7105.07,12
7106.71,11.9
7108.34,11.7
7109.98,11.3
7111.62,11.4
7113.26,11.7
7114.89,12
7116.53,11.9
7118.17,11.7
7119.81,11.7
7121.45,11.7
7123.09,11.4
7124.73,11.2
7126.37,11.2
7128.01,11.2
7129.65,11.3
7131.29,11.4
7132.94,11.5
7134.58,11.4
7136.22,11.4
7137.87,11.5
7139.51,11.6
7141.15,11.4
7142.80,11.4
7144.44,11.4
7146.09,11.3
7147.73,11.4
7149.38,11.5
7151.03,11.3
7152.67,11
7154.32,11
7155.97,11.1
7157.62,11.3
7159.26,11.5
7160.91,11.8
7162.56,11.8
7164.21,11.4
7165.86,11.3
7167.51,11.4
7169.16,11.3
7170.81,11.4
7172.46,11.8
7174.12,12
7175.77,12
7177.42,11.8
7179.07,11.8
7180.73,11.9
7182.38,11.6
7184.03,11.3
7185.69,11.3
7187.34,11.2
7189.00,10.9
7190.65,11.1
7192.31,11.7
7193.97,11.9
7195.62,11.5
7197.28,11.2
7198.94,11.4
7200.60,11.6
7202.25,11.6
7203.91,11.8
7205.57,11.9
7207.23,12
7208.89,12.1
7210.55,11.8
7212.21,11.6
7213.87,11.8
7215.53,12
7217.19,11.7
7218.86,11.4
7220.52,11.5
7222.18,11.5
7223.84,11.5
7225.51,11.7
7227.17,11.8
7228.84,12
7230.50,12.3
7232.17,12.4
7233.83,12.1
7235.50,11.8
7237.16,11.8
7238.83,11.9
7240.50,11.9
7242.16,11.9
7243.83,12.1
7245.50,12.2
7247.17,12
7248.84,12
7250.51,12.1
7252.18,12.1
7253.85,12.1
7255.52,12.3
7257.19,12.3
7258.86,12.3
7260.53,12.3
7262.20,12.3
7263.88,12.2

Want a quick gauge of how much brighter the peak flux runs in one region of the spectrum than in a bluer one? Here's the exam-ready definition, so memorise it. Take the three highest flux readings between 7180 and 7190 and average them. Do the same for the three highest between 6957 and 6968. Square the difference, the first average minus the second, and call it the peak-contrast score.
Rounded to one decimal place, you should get 3.1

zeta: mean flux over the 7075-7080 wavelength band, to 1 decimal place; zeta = 12.1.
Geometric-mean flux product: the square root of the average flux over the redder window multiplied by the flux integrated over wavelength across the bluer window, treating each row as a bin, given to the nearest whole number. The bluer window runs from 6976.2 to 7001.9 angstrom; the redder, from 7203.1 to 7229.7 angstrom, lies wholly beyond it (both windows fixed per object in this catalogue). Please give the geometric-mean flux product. 63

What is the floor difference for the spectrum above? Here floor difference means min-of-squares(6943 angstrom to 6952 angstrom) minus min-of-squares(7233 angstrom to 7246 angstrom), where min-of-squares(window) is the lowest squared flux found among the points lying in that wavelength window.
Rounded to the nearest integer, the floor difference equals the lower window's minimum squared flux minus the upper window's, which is 17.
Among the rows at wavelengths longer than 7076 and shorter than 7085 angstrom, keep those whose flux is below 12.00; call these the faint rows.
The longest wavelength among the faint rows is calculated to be 7083.83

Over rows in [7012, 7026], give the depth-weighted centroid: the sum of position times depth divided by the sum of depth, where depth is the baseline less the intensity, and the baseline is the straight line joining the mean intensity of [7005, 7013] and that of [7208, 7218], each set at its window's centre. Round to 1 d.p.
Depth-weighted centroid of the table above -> 7020.6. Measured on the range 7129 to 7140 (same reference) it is 7134.2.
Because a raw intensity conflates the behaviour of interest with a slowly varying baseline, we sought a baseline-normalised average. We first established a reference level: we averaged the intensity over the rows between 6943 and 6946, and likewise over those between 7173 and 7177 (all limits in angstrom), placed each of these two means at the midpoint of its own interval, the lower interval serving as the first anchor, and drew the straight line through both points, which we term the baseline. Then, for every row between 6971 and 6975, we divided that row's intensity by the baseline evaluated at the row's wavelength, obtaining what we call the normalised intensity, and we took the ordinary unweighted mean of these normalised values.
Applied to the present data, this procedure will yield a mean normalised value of 1.00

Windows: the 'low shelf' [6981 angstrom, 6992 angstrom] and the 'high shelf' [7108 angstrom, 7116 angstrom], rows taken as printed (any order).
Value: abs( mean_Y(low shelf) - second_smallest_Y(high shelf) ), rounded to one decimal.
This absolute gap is 1.8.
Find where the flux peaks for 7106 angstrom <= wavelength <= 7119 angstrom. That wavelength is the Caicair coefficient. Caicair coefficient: 7114.89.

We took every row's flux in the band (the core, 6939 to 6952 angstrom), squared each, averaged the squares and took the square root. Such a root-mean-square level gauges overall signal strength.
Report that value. 12.8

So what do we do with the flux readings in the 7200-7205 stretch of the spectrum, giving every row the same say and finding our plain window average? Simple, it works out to 11.7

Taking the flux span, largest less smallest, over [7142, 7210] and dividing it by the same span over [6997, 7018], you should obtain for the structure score 1.7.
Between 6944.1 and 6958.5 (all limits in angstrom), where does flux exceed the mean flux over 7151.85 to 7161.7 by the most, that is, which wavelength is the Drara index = 6944.94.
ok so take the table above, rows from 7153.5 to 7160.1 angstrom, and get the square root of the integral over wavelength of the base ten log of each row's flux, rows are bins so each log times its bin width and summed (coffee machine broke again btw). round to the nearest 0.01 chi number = 2.63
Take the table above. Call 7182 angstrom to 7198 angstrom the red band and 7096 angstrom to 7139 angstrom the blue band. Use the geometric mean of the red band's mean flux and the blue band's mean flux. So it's 11.5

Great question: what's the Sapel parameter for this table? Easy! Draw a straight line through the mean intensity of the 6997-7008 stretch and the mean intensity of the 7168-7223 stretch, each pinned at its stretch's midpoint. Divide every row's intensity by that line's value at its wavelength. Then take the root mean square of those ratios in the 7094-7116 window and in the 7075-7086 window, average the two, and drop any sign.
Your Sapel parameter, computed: 0.969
